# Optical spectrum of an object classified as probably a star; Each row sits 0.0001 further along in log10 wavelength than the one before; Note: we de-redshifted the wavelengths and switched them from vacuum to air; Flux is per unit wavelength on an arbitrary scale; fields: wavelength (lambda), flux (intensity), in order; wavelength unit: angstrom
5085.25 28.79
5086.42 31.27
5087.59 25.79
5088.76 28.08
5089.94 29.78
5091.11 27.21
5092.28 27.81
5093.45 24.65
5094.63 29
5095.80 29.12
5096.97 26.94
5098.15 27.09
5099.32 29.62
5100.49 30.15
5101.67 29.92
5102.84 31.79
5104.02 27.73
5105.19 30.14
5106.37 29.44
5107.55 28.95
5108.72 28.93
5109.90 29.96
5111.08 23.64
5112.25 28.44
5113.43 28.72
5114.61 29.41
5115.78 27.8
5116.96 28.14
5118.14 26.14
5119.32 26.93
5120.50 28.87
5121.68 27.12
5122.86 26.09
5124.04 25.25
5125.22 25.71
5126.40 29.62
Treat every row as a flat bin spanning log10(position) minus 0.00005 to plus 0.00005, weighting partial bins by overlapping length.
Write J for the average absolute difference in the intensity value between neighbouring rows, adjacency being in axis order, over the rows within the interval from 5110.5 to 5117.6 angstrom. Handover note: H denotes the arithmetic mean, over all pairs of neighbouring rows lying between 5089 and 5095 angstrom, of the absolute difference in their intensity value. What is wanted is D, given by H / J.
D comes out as 1.7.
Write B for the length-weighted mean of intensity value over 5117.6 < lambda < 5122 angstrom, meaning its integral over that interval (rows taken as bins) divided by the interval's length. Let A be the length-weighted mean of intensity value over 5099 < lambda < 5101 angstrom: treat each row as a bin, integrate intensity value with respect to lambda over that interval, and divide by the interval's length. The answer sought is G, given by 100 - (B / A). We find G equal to 99.1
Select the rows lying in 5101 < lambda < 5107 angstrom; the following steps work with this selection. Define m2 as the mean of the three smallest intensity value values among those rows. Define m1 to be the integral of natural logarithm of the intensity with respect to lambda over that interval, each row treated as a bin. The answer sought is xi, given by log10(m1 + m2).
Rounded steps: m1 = 20.3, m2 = 29.0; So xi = 1.693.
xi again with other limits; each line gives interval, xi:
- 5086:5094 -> 1.720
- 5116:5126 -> 1.768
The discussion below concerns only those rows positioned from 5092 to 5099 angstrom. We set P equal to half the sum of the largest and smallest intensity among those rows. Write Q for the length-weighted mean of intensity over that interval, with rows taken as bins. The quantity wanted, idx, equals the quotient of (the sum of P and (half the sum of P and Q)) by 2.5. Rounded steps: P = 26.9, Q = 27.5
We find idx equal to 21.6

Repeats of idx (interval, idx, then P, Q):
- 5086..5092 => 22.8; 28.5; 28.3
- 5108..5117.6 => 21.7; 26.8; 28.1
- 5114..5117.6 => 22.8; 28.6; 28.4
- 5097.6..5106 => 23.6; 29.4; 29.5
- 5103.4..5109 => 23.2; 28.9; 29.0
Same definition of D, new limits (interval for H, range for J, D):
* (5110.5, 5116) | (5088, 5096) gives 0.9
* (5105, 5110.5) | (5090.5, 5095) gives 0.2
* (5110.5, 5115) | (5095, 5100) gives 1.2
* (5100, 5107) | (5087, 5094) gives 0.9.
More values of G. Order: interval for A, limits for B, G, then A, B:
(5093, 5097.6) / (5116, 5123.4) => 99.0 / 27.5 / 27.2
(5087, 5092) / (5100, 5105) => 98.9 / 27.7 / 29.9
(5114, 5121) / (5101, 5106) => 98.9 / 27.9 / 29.9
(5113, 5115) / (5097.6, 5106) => 99.0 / 29.0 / 29.5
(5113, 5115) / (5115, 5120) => 99.1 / 29.0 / 27.4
